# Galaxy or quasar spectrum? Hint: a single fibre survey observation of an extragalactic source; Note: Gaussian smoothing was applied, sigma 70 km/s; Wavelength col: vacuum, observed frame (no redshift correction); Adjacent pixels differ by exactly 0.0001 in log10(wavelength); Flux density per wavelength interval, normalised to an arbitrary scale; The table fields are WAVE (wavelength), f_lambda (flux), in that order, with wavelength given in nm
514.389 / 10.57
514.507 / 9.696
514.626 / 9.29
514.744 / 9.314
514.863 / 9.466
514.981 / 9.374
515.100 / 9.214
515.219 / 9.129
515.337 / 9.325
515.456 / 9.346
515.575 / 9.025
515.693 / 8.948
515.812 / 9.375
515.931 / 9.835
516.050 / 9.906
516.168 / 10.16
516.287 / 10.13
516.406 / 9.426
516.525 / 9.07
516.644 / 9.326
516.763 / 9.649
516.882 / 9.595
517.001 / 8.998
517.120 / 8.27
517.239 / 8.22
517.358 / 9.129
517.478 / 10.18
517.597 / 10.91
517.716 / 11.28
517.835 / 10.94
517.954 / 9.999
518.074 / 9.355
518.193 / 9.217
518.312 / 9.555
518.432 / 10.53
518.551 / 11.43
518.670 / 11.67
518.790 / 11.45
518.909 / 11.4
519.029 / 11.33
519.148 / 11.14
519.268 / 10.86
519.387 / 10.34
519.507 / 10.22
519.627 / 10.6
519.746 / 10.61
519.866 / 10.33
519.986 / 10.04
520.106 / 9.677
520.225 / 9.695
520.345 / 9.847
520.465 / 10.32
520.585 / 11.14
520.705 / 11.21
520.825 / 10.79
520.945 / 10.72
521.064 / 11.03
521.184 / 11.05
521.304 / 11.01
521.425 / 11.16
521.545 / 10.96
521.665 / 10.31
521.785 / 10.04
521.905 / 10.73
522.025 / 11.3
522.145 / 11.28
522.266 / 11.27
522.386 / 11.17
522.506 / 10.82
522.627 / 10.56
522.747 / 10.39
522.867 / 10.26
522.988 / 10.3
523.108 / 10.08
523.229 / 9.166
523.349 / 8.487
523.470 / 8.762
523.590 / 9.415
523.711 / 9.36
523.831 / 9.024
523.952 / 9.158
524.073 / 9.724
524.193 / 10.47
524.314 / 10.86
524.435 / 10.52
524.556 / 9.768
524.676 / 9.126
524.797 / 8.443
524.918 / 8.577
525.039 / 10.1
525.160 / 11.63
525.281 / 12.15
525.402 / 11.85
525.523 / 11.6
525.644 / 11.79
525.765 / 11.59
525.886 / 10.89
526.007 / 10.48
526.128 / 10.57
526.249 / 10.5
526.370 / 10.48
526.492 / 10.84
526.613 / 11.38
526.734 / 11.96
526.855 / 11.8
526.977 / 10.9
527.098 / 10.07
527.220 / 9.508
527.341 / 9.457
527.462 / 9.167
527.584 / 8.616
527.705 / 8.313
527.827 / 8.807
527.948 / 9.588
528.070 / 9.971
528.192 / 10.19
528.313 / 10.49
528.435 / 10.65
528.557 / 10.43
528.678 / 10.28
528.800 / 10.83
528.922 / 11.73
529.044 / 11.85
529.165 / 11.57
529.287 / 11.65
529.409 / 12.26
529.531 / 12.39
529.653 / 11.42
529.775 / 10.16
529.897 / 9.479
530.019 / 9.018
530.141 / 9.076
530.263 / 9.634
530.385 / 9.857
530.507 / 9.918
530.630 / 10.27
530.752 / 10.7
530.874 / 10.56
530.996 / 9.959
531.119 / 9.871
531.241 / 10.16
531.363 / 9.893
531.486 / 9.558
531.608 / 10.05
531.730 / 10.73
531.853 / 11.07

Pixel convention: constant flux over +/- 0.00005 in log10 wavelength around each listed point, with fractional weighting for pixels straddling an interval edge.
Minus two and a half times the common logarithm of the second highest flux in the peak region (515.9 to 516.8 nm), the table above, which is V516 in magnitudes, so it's -2.51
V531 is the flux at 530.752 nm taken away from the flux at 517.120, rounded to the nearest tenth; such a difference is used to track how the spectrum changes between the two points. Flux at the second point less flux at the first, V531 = -2.4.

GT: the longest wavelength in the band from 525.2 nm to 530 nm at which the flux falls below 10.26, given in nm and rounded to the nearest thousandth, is 529.897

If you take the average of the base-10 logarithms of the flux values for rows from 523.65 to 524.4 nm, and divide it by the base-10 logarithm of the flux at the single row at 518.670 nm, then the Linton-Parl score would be 0.93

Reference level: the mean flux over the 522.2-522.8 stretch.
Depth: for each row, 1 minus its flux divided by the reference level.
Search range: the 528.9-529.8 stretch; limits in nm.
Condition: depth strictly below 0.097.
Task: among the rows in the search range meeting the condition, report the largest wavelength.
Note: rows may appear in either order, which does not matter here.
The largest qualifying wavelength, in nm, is 529.775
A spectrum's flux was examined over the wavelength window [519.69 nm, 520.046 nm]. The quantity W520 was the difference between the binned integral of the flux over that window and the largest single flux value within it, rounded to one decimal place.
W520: -6.9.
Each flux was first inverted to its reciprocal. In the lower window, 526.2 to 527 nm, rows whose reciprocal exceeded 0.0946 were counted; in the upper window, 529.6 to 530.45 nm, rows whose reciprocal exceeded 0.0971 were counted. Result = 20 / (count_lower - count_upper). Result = -5.0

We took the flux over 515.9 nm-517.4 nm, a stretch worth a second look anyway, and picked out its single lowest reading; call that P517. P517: 8.22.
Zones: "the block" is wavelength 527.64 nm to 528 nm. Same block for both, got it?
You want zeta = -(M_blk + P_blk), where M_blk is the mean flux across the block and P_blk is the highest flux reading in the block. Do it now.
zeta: -18.5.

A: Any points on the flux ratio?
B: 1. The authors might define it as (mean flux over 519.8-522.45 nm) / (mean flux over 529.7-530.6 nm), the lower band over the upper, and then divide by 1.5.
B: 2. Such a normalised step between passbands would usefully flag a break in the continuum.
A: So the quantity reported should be 0.74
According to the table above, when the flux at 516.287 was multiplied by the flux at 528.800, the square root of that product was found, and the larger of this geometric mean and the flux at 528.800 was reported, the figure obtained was 10.8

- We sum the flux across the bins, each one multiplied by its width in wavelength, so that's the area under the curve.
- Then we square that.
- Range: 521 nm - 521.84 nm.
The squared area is 82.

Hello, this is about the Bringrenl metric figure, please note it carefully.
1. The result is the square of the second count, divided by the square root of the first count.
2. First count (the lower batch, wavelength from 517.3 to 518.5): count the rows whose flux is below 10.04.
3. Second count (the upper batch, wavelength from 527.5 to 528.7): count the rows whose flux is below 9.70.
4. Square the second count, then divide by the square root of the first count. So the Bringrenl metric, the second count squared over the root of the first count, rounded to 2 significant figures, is 7.2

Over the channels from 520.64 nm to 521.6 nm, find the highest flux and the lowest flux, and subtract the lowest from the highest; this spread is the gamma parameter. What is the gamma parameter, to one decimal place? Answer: 0.5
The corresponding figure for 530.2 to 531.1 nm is 1.1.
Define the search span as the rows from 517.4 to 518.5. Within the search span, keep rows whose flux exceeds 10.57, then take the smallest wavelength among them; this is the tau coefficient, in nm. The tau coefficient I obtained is 517.597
